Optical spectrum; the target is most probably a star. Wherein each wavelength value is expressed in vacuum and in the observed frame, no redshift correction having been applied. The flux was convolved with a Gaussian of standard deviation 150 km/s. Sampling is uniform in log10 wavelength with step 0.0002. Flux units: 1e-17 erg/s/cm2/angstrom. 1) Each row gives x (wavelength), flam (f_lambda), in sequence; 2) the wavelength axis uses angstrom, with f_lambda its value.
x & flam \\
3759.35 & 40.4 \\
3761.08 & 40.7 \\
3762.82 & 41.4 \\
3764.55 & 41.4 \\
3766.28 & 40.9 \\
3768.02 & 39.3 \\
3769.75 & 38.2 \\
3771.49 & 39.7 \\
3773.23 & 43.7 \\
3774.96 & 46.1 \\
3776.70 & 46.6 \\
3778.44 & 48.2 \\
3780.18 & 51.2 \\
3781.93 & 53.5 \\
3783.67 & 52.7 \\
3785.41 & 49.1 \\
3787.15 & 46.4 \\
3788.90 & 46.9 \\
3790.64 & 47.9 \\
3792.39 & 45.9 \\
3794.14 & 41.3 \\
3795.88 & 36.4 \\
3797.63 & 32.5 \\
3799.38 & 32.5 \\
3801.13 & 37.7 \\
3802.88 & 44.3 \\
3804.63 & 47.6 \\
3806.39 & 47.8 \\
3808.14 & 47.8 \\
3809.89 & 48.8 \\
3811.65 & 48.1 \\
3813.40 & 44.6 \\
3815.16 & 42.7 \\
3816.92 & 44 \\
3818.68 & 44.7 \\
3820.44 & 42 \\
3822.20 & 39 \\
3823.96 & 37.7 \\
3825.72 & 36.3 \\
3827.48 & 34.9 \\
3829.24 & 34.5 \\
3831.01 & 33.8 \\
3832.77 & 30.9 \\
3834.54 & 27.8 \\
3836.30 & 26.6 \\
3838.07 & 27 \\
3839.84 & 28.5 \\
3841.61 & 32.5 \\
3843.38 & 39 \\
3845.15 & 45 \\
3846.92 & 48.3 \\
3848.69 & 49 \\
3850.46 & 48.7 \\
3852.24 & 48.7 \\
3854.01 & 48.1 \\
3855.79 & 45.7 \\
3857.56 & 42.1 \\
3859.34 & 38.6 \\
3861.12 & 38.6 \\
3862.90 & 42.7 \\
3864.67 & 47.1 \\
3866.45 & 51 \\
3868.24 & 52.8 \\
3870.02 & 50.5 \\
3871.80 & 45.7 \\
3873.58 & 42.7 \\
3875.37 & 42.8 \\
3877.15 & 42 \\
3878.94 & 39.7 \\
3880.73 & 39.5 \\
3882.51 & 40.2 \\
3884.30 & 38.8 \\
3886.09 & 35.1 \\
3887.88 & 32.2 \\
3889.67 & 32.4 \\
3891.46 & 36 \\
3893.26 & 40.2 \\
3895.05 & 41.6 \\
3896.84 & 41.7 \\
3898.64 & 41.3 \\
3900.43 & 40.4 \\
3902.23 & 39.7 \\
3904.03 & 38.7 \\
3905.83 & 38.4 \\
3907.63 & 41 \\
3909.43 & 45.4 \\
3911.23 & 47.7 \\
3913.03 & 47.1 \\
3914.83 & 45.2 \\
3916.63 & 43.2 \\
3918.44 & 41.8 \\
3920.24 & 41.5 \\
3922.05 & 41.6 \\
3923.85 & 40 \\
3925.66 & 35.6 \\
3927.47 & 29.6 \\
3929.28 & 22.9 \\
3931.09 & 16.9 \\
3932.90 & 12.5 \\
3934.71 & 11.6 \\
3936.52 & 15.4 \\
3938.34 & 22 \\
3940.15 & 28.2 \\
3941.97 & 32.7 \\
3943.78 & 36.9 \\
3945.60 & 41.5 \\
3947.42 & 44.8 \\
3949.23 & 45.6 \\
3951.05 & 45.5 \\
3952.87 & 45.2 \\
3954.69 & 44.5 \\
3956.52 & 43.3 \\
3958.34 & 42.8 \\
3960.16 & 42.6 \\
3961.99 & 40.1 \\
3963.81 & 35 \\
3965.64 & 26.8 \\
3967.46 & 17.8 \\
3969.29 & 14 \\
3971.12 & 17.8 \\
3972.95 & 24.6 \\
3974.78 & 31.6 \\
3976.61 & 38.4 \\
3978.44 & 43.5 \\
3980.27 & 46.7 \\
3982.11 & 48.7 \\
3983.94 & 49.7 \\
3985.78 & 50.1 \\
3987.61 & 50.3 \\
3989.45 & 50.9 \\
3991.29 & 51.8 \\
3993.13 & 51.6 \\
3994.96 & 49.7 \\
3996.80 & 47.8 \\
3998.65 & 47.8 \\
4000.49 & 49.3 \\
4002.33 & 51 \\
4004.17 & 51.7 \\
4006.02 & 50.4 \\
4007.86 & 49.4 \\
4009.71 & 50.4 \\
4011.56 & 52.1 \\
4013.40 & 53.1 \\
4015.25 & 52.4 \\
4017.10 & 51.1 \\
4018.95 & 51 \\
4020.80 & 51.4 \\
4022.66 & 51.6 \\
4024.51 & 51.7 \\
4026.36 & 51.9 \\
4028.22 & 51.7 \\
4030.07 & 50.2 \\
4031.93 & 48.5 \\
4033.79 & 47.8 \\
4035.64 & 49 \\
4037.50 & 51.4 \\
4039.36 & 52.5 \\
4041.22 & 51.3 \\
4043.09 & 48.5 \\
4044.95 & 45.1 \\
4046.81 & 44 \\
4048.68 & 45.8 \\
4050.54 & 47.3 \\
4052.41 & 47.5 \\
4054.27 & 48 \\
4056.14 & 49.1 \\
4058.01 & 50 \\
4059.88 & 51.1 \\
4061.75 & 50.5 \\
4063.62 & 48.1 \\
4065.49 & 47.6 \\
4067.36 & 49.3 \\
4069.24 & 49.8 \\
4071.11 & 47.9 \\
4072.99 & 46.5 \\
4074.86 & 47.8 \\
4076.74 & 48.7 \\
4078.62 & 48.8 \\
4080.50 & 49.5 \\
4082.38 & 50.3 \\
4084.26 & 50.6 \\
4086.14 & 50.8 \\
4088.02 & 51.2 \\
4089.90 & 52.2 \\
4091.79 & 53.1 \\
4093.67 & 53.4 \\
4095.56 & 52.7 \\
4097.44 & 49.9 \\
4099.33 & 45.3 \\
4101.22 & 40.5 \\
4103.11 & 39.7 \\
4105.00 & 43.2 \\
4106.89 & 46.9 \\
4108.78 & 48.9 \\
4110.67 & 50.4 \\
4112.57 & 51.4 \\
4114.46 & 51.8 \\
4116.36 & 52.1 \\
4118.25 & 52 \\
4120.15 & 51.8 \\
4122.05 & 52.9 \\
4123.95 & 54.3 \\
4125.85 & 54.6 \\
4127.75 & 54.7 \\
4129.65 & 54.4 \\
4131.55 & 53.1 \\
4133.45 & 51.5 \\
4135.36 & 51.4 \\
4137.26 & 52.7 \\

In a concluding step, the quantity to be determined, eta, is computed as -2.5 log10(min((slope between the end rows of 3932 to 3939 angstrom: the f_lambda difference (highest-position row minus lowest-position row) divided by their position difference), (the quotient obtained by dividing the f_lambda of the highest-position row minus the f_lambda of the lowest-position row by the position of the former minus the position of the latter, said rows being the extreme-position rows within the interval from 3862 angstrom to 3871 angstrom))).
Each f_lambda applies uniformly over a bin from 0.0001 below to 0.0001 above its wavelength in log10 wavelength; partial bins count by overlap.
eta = -0.1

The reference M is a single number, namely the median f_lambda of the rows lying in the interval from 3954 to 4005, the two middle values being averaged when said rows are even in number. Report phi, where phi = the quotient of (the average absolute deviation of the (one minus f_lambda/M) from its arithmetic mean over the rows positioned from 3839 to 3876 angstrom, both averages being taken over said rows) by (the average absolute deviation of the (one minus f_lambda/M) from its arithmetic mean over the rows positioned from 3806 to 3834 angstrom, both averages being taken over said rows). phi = 0.9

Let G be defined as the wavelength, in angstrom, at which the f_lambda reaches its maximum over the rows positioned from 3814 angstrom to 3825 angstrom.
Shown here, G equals 3818.68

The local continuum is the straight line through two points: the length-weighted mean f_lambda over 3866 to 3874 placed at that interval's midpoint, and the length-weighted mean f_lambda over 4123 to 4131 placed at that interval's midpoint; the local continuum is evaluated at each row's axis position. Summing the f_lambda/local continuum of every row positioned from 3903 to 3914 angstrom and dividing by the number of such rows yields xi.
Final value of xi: 0.87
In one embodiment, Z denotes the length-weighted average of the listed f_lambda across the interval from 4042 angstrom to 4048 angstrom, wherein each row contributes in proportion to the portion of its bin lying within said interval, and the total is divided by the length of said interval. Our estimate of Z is 46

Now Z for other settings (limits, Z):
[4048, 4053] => 47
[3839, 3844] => 33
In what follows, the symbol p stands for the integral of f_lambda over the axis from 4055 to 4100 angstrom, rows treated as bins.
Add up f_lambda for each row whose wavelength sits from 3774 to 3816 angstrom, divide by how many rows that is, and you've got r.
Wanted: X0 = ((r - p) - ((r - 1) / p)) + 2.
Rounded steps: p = 2240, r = 45.3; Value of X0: -2193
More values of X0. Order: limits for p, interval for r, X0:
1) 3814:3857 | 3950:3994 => -1637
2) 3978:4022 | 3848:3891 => -2162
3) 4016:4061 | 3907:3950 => -2190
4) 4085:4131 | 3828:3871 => -2275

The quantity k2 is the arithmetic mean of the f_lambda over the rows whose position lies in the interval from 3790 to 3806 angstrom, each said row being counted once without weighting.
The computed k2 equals 41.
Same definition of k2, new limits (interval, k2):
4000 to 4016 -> 51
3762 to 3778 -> 42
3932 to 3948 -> 27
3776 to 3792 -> 49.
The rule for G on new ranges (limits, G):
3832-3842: 3841.61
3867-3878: 3868.24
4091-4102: 4093.67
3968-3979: 3978.44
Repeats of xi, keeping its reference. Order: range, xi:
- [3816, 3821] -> 0.92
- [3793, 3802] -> 0.77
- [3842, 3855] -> 0.97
